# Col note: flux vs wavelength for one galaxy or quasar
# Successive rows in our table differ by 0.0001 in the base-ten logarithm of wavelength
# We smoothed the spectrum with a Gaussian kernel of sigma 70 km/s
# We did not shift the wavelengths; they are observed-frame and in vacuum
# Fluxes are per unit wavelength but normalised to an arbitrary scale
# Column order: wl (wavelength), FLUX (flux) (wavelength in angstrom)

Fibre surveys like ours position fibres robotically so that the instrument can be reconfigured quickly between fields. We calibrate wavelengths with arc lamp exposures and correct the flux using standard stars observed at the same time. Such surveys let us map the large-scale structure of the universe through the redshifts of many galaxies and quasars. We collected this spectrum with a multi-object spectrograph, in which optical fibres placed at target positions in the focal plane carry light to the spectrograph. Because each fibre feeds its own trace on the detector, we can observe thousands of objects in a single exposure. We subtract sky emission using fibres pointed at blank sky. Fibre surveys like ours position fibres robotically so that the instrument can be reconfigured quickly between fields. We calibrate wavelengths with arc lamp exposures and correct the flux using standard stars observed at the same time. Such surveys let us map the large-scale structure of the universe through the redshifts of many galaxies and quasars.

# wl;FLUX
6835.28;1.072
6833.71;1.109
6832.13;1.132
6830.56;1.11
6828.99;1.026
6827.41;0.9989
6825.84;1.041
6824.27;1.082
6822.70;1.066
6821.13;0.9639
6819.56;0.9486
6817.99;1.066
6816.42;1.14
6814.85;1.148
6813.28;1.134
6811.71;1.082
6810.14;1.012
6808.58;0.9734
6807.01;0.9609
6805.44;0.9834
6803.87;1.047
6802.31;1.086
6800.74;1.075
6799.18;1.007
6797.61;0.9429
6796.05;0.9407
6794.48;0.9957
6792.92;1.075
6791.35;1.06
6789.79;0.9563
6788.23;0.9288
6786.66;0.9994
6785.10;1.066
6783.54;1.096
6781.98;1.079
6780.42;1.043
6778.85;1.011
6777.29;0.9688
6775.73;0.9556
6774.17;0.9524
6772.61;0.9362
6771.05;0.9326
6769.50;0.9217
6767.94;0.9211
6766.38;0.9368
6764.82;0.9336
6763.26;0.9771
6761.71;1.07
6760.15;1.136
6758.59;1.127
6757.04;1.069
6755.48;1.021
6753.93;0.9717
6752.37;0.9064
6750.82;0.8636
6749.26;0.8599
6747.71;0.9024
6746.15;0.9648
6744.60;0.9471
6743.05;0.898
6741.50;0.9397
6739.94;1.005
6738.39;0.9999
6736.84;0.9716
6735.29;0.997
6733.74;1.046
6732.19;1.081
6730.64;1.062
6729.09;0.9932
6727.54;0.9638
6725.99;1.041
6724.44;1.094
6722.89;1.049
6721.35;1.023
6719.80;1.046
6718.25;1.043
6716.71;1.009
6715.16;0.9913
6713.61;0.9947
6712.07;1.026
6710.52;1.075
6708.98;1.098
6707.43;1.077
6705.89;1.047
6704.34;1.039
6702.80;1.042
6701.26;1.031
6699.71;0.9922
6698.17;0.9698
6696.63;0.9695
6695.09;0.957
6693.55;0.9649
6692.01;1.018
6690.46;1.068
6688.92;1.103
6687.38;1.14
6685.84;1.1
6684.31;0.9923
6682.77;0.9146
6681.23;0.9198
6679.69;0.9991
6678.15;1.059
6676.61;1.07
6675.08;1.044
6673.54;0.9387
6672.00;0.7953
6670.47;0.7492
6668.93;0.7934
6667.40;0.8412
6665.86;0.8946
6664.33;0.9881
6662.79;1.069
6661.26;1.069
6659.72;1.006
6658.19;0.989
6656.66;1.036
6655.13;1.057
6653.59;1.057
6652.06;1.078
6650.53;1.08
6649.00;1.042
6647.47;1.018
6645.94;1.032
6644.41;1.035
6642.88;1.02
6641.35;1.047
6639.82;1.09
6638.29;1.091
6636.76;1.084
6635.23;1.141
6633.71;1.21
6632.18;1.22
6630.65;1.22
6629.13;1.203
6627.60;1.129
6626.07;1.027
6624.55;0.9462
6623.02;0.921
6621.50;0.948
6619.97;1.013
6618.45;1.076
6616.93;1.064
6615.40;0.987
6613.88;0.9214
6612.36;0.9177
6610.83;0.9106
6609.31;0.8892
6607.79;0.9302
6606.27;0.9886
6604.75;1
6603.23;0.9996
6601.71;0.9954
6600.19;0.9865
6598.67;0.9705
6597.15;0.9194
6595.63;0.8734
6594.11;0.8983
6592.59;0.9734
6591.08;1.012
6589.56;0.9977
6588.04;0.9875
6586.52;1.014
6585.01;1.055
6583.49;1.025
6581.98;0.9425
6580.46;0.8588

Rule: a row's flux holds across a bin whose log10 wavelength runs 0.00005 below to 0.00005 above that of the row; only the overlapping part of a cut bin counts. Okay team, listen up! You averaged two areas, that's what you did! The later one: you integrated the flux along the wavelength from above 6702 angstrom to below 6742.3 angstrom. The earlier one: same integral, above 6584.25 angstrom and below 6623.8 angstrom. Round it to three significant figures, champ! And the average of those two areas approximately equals 39.9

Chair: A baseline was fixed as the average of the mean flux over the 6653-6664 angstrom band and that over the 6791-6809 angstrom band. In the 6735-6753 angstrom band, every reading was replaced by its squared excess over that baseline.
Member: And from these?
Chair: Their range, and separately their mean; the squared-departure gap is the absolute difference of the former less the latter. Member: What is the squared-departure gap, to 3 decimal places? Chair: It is 0.017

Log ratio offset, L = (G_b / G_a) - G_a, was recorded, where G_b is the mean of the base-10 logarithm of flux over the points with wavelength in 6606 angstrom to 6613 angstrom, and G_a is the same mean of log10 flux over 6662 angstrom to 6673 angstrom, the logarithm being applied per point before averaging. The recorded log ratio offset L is 0.6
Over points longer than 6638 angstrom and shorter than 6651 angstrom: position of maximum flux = 6638.29 angstrom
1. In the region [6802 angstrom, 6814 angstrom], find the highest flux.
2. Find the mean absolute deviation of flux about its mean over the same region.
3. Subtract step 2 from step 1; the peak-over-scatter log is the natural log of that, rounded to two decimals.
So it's 0.08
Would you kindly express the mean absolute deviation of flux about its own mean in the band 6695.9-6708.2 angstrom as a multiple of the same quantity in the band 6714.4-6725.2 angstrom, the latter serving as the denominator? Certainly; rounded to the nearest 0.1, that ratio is 1.3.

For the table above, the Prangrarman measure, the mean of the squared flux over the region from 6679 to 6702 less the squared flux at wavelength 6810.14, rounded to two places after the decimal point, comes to 0.00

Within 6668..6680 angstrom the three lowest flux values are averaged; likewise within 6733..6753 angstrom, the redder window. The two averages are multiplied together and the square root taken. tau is 0.825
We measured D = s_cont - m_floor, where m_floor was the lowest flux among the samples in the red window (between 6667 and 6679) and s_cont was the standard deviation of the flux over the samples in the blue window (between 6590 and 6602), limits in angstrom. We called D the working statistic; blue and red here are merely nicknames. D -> -0.70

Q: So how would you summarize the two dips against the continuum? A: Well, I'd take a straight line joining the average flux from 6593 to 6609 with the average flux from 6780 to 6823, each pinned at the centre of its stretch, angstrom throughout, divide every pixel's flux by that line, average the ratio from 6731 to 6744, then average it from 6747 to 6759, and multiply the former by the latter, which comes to 0.94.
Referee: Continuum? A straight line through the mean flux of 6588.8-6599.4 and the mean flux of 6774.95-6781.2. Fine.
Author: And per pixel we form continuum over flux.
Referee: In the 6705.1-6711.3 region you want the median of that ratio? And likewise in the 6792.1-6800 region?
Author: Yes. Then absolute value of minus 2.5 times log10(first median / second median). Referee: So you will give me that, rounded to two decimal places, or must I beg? 0.11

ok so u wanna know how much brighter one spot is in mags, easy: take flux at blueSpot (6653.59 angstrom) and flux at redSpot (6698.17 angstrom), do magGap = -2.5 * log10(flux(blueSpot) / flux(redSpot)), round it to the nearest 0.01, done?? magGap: -0.09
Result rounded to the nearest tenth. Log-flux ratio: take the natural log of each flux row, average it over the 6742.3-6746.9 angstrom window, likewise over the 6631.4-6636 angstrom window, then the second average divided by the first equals -2.6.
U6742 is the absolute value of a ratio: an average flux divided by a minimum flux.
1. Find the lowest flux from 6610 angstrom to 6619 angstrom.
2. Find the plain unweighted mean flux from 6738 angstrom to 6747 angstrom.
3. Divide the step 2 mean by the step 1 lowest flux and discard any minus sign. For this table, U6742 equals 1.05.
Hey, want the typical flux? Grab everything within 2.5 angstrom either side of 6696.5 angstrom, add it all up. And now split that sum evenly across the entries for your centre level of 0.97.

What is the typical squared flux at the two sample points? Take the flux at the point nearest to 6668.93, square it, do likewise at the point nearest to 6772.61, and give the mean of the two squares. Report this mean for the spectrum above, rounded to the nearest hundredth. 0.75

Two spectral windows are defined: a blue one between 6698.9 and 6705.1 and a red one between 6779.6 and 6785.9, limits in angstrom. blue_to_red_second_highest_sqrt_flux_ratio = 0.98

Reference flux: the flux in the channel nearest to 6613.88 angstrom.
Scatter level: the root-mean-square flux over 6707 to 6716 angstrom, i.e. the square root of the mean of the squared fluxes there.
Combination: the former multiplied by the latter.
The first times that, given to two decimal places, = 0.96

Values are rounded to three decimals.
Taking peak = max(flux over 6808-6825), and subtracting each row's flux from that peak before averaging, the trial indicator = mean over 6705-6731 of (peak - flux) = 0.111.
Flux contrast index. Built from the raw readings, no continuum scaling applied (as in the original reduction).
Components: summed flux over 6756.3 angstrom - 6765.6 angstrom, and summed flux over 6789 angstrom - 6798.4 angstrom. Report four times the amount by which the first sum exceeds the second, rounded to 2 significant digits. 1.4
